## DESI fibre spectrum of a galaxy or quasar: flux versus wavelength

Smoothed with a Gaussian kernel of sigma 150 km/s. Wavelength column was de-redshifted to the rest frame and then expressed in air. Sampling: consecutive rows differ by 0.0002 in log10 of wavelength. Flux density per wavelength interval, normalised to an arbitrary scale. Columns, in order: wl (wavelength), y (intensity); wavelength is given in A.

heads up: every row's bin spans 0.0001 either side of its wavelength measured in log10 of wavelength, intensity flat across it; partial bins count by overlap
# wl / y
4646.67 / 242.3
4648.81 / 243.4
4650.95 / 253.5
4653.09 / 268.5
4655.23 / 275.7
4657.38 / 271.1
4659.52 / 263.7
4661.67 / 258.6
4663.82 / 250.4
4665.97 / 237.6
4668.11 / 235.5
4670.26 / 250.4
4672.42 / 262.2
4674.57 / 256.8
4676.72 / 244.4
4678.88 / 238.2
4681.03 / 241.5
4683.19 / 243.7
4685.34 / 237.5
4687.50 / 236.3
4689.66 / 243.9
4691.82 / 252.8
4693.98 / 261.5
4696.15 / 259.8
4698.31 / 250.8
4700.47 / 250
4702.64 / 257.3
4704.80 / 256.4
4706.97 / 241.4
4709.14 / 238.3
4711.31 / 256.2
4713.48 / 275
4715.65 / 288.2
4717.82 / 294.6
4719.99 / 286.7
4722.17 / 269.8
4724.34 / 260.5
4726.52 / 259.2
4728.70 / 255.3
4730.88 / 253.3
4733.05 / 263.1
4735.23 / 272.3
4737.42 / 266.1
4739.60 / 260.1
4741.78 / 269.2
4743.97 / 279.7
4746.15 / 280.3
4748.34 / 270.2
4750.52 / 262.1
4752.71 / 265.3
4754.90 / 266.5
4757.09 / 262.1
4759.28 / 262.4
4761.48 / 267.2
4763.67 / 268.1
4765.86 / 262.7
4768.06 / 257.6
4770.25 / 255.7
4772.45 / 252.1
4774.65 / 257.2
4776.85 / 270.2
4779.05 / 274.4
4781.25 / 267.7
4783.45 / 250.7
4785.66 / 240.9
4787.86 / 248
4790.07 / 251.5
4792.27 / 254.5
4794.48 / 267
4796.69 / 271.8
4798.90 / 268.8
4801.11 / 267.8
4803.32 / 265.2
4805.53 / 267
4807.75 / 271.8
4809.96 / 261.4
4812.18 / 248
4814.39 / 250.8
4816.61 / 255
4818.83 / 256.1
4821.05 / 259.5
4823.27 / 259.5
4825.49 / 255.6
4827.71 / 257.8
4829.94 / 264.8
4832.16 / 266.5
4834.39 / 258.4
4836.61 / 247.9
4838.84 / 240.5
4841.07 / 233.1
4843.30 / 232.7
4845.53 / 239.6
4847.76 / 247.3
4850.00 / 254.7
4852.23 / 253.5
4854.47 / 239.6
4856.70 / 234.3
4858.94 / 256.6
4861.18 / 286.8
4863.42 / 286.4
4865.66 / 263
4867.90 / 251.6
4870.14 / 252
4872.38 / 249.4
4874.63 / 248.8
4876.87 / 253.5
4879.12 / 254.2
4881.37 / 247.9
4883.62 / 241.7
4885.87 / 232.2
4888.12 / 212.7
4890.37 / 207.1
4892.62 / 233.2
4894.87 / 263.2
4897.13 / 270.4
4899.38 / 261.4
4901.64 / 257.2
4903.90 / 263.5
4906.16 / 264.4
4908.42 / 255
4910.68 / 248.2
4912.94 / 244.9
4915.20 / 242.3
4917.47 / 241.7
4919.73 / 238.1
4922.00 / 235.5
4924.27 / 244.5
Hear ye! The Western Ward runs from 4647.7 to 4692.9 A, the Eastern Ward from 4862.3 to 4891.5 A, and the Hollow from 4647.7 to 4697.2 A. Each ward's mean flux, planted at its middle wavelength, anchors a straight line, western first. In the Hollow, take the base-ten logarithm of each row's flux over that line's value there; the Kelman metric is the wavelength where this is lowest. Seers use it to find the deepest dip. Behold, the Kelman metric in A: 4668.11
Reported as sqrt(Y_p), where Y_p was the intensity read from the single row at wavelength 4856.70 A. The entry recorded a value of 15.31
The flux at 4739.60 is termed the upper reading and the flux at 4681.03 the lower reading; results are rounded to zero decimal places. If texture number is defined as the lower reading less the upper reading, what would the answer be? -19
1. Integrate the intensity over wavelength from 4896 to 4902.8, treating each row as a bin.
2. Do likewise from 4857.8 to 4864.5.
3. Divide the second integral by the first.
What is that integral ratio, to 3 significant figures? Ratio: 1.04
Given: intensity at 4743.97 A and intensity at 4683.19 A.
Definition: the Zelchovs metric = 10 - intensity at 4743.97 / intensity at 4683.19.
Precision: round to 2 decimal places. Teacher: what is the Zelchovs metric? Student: 8.85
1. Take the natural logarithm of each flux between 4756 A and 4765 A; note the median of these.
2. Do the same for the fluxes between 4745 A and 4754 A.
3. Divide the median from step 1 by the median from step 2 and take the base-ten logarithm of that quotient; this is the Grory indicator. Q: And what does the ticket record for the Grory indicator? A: -0.001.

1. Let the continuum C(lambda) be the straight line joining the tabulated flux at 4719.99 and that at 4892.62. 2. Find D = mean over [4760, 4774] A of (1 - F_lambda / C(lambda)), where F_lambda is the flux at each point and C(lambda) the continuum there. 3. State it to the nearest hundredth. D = 0.04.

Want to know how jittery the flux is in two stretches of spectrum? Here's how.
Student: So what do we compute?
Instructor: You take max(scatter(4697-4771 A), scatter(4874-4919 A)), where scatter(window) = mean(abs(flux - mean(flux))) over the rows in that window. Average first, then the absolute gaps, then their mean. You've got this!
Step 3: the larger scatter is 12.2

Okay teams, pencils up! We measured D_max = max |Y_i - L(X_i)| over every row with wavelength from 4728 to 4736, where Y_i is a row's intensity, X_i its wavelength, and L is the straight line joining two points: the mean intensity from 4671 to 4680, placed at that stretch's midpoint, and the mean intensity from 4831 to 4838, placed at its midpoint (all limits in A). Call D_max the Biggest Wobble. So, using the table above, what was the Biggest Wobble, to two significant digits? 19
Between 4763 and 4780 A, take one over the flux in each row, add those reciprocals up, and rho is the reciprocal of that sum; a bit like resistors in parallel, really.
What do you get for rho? 32.8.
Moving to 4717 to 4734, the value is 33.4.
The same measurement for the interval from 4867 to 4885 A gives 31.2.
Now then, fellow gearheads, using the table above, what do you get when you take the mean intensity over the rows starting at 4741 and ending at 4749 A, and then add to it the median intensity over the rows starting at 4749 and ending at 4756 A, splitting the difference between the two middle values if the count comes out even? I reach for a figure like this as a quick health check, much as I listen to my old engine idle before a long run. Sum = 540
